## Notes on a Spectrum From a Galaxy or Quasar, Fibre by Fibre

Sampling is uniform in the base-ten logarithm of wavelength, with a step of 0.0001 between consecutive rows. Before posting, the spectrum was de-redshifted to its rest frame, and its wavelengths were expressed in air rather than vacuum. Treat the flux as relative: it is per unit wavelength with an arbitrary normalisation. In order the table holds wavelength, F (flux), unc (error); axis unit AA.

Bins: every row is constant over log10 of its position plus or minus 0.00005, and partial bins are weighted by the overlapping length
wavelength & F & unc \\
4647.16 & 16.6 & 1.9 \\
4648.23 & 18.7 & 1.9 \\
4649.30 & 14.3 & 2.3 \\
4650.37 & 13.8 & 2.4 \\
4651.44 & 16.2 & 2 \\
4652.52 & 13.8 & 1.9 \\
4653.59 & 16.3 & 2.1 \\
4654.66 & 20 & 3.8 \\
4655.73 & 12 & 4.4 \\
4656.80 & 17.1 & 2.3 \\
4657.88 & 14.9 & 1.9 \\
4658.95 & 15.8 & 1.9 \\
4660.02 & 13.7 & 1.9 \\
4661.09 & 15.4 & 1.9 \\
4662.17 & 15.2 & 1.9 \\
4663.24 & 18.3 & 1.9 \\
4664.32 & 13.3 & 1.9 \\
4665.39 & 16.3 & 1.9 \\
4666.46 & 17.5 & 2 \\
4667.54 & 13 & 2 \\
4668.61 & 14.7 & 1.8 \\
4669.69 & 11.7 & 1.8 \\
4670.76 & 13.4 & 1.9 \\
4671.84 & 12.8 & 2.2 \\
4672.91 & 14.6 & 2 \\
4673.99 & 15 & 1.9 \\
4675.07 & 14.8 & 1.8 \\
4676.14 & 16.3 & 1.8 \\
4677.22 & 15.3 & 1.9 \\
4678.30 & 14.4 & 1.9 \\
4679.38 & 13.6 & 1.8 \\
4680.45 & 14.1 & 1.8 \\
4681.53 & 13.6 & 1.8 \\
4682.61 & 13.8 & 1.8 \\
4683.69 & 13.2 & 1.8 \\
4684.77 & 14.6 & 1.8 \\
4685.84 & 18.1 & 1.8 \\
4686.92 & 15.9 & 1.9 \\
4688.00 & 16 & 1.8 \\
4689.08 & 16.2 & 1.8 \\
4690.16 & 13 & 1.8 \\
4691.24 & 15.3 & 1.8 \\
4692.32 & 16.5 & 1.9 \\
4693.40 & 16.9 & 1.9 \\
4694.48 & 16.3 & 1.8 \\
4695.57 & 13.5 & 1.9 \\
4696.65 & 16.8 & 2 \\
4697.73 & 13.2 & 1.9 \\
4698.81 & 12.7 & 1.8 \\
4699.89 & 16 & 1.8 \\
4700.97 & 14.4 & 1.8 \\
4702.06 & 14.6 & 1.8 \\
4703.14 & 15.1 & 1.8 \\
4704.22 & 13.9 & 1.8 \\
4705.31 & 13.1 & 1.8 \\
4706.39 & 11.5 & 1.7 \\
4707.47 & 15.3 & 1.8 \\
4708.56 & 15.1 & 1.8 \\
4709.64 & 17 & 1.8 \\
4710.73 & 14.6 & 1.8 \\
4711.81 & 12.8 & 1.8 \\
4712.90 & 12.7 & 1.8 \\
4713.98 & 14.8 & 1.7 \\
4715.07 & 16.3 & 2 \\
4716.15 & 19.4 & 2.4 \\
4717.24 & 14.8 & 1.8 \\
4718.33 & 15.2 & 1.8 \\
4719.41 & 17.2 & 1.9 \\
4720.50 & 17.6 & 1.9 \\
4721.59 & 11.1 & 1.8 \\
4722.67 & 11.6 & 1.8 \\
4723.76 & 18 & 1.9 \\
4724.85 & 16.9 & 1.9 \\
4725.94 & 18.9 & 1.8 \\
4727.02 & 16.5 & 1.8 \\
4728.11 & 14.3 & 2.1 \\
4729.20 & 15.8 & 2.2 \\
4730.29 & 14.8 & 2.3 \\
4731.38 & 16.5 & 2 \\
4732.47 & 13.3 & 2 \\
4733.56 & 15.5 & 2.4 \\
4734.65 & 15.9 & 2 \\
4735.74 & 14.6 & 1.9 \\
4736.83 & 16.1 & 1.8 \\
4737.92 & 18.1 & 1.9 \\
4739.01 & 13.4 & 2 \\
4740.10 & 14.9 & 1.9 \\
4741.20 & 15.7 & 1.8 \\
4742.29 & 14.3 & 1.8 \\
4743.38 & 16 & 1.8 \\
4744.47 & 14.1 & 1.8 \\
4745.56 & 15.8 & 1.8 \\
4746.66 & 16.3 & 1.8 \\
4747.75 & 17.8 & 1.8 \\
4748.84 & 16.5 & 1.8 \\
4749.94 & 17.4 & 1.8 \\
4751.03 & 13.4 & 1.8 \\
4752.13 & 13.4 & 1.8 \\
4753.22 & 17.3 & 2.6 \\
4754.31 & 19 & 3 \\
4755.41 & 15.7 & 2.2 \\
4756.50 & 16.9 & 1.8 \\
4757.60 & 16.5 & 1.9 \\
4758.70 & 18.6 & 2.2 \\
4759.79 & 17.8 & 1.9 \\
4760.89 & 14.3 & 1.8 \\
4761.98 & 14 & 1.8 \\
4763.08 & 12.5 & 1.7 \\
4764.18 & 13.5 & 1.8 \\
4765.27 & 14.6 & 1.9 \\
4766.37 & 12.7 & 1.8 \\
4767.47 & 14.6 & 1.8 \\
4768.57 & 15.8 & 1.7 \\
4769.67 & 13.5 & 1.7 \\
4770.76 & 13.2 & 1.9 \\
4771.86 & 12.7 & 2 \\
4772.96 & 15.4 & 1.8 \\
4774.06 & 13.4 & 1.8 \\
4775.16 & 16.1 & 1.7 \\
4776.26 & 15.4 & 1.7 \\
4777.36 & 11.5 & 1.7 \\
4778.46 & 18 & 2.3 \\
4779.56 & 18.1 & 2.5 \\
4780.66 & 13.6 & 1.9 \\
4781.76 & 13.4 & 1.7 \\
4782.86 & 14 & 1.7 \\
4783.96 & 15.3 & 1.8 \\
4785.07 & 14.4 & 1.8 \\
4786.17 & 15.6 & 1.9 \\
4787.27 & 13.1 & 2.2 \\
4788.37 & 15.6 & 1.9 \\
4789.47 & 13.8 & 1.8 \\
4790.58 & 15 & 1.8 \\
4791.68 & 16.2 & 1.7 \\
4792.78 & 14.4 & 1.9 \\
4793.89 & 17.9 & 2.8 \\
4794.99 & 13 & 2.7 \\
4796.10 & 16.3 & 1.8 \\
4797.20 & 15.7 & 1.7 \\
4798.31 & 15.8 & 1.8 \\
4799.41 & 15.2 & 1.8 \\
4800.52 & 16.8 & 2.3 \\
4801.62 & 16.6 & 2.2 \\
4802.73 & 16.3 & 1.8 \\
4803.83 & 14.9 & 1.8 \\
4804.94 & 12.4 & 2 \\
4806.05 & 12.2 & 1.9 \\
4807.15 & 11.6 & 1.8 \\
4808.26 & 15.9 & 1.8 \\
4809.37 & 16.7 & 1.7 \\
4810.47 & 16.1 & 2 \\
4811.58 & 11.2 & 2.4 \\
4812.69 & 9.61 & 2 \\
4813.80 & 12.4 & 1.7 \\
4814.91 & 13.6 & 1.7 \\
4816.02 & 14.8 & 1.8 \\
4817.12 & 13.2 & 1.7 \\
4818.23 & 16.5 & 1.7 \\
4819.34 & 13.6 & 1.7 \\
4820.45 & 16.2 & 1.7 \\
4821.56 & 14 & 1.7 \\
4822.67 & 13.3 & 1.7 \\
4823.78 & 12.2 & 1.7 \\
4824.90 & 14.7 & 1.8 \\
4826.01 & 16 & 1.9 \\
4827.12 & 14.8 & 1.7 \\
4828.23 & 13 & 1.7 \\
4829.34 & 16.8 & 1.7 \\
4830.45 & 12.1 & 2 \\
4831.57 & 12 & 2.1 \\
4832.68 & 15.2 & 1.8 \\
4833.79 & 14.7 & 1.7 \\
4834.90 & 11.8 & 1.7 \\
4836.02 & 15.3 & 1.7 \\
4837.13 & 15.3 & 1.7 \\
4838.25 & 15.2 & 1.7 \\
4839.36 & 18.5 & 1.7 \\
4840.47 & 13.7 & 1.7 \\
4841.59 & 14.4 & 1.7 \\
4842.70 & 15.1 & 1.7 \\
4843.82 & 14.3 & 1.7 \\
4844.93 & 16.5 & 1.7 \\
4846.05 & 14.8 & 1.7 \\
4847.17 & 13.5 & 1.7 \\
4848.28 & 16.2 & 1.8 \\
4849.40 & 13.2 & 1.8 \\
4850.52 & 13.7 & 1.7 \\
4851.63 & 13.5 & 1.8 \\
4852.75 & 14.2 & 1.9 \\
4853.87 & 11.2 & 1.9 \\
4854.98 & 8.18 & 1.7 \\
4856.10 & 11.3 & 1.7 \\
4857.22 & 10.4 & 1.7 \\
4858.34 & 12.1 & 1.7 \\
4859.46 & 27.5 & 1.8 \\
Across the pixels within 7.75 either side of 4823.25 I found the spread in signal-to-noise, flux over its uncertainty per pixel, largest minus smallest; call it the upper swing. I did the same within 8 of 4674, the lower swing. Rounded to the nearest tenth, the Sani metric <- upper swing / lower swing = 1.2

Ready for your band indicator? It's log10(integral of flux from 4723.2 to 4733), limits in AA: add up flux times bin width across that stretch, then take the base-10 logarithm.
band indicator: 2.198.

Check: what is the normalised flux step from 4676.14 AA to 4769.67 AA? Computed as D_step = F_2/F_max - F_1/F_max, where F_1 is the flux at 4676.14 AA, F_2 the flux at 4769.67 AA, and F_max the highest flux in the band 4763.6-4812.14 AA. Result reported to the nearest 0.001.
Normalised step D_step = -0.155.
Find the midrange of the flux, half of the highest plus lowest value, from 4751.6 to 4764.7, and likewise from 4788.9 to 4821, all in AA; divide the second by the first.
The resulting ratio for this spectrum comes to 0.87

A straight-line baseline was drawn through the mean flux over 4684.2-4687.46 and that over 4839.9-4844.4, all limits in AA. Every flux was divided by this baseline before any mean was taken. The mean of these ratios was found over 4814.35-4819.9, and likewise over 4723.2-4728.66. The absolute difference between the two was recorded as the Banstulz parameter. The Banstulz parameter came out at 0.10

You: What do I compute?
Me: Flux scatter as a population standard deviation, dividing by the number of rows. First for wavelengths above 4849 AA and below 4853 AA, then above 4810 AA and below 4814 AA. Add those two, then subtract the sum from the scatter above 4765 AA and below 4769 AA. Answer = -1.65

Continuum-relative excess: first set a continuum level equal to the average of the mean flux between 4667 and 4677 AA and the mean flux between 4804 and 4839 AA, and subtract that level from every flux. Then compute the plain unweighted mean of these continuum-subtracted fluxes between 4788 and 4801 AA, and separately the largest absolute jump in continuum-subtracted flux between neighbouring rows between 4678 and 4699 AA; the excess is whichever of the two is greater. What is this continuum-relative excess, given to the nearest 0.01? 3.60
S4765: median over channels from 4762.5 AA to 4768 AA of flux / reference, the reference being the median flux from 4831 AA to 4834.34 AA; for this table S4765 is 0.92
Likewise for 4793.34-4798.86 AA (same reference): 1.07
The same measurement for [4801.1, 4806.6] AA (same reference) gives 1.01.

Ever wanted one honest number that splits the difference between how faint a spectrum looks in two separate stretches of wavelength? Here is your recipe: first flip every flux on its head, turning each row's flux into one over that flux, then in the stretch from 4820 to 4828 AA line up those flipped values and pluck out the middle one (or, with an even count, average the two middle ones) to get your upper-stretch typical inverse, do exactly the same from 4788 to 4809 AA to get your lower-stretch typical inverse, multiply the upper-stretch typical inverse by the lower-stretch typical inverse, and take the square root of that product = 0.0660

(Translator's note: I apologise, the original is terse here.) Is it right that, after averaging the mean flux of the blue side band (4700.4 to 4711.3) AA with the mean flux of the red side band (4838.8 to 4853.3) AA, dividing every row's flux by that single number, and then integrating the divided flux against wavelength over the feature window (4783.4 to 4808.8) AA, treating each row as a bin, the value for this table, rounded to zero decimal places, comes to 26 AA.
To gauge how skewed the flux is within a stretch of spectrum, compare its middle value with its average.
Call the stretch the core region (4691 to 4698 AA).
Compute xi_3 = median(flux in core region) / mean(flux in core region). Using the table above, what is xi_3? 1.05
